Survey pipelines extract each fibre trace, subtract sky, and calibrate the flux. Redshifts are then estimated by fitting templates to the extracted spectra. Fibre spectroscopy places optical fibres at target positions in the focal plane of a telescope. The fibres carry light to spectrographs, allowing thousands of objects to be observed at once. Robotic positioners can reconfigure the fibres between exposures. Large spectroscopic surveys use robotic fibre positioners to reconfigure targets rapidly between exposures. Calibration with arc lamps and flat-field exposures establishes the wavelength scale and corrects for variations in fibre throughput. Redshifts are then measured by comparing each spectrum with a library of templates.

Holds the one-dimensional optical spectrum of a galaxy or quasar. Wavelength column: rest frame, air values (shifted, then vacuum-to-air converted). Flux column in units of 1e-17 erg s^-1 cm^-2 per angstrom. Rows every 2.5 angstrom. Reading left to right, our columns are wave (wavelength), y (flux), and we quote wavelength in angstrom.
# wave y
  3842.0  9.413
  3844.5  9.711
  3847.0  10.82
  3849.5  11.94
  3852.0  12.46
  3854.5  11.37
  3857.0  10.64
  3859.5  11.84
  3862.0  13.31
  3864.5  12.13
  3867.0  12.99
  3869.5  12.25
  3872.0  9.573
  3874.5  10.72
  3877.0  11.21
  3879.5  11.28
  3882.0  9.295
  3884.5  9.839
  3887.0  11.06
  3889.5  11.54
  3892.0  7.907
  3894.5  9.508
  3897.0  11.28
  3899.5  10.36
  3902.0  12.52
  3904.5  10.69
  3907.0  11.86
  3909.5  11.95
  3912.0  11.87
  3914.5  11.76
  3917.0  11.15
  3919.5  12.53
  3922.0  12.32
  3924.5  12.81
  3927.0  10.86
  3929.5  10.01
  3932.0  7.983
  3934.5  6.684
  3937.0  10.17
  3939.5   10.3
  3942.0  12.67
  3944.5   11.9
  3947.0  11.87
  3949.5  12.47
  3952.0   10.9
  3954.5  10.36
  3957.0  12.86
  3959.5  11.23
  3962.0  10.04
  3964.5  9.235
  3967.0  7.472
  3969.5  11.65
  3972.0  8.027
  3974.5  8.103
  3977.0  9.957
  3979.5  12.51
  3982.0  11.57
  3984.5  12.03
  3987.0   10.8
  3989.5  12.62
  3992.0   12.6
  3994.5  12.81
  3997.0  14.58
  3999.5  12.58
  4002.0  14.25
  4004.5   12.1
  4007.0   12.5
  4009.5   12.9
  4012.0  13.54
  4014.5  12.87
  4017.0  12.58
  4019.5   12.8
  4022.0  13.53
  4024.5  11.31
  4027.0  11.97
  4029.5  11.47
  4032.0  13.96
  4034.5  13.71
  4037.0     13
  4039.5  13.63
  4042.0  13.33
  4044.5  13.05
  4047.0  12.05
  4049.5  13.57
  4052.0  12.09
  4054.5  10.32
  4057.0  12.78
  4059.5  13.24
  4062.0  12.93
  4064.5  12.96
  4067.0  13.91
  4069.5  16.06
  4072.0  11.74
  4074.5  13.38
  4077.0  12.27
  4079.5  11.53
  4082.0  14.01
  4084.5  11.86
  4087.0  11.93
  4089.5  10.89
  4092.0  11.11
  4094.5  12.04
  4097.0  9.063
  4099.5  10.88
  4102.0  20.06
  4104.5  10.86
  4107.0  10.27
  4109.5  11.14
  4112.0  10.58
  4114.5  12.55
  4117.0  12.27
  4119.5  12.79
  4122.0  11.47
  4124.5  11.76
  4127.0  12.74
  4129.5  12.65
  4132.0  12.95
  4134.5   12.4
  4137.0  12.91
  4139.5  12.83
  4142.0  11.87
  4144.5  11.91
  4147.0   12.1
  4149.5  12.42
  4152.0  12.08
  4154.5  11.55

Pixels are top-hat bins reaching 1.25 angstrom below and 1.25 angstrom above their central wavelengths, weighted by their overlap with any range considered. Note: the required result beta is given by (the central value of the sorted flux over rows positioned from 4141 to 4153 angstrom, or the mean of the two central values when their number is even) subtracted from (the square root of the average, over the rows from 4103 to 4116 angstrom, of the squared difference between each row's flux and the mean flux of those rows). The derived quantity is -11.3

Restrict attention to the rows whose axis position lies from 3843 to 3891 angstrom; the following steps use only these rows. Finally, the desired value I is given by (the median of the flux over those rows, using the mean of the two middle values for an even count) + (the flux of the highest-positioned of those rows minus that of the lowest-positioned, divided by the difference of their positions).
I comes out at 11.3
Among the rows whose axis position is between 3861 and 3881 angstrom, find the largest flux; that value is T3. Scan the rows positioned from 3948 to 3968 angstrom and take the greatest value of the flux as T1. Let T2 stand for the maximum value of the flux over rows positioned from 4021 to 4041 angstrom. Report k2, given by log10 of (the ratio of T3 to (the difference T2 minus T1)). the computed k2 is 1.08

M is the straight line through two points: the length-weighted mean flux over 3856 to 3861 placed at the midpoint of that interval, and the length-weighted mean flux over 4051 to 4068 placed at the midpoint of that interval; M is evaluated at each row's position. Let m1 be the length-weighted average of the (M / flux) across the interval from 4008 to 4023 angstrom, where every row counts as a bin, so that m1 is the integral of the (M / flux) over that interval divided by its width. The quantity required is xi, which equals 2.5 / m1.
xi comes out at 2.64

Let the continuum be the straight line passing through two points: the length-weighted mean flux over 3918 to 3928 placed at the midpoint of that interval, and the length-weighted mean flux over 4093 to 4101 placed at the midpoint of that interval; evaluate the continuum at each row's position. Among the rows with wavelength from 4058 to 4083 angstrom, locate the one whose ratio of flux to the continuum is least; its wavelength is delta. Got 4079.5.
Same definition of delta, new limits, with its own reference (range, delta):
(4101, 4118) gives 4107.0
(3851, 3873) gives 3872.0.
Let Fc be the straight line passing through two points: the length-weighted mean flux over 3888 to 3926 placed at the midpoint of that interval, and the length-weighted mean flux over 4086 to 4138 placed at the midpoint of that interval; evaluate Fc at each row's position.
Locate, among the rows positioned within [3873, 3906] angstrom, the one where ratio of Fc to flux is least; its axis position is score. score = 3902.0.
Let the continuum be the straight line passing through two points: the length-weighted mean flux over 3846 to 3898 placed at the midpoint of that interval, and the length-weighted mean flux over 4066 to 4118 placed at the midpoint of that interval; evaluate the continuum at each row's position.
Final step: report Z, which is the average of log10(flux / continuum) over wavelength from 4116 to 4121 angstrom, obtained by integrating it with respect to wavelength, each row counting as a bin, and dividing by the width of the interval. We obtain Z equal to 0.00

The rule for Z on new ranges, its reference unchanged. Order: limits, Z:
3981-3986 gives 0.00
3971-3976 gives -0.16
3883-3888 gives -0.03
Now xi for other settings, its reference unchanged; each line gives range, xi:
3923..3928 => 2.51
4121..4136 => 2.37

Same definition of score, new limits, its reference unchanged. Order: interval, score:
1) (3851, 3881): 3862.0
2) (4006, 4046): 4032.0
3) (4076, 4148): 4102.0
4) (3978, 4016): 3997.0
